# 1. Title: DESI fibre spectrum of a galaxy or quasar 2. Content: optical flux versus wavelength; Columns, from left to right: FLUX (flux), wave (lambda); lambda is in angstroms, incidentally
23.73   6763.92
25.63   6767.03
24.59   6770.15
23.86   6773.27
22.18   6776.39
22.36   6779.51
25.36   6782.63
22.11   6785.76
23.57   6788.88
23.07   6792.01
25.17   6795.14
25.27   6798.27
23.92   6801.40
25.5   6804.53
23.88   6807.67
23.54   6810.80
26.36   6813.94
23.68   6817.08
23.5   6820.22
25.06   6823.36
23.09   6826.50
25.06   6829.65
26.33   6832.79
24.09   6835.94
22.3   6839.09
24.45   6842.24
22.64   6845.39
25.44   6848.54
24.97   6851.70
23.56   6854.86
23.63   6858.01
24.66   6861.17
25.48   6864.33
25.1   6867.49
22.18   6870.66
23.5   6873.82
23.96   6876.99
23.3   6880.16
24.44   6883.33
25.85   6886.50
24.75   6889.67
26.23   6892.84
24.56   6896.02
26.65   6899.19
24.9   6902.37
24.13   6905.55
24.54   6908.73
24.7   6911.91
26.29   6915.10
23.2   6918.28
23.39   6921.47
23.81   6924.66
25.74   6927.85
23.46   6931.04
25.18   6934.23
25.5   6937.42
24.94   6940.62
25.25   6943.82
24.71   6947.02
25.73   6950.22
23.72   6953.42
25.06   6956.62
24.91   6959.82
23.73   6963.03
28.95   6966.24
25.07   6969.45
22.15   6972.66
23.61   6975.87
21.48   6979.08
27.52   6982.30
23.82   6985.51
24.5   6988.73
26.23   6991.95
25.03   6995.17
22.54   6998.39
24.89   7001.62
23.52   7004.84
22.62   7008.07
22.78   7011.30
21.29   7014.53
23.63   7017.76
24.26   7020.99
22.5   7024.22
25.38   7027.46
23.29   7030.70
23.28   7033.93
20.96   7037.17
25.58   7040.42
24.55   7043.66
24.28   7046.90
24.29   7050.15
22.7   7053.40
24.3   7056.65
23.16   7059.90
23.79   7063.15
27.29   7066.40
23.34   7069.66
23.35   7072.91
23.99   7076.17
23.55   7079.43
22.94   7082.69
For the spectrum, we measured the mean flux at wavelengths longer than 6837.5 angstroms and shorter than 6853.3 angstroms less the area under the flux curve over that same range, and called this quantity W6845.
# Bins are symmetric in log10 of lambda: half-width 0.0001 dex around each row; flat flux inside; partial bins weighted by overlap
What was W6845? -354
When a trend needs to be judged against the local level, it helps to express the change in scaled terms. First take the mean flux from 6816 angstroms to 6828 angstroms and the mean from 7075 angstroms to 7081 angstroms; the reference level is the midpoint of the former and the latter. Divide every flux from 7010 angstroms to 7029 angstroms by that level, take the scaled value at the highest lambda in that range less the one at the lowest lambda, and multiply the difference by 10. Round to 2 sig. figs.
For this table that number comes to 1.1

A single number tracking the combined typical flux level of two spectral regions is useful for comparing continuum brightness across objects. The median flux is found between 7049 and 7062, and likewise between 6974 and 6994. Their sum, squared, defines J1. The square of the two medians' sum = 2293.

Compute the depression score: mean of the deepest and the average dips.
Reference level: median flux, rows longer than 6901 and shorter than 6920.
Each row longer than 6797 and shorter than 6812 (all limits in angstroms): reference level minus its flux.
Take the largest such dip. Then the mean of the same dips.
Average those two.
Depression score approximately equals 0.64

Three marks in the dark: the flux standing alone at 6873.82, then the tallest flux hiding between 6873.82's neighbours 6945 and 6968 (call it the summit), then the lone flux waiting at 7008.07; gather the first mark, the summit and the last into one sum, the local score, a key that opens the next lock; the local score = 75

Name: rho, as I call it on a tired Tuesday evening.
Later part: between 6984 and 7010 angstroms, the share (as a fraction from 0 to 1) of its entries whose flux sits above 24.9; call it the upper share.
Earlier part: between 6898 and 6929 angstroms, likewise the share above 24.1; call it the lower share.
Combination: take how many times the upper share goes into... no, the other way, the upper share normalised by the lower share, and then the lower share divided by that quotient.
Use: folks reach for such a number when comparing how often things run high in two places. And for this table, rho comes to 2.0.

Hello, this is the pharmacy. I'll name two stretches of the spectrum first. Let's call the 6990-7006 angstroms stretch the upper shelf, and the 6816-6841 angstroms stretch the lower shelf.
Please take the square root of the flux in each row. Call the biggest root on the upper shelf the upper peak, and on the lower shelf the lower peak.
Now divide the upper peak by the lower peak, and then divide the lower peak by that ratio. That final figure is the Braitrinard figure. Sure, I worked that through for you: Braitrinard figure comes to 5.14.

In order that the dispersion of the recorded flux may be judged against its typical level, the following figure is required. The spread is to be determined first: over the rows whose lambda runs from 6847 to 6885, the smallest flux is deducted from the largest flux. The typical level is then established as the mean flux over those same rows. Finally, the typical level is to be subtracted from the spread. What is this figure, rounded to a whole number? -21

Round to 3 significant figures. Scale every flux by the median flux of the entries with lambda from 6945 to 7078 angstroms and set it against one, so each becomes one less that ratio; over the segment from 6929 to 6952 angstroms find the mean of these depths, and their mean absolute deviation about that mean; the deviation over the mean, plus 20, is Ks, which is 19.6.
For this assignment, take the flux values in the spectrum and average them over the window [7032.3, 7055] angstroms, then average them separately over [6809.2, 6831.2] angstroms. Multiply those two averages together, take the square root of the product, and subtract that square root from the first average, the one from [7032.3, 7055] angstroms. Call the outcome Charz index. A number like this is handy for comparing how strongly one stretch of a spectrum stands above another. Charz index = -0.33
